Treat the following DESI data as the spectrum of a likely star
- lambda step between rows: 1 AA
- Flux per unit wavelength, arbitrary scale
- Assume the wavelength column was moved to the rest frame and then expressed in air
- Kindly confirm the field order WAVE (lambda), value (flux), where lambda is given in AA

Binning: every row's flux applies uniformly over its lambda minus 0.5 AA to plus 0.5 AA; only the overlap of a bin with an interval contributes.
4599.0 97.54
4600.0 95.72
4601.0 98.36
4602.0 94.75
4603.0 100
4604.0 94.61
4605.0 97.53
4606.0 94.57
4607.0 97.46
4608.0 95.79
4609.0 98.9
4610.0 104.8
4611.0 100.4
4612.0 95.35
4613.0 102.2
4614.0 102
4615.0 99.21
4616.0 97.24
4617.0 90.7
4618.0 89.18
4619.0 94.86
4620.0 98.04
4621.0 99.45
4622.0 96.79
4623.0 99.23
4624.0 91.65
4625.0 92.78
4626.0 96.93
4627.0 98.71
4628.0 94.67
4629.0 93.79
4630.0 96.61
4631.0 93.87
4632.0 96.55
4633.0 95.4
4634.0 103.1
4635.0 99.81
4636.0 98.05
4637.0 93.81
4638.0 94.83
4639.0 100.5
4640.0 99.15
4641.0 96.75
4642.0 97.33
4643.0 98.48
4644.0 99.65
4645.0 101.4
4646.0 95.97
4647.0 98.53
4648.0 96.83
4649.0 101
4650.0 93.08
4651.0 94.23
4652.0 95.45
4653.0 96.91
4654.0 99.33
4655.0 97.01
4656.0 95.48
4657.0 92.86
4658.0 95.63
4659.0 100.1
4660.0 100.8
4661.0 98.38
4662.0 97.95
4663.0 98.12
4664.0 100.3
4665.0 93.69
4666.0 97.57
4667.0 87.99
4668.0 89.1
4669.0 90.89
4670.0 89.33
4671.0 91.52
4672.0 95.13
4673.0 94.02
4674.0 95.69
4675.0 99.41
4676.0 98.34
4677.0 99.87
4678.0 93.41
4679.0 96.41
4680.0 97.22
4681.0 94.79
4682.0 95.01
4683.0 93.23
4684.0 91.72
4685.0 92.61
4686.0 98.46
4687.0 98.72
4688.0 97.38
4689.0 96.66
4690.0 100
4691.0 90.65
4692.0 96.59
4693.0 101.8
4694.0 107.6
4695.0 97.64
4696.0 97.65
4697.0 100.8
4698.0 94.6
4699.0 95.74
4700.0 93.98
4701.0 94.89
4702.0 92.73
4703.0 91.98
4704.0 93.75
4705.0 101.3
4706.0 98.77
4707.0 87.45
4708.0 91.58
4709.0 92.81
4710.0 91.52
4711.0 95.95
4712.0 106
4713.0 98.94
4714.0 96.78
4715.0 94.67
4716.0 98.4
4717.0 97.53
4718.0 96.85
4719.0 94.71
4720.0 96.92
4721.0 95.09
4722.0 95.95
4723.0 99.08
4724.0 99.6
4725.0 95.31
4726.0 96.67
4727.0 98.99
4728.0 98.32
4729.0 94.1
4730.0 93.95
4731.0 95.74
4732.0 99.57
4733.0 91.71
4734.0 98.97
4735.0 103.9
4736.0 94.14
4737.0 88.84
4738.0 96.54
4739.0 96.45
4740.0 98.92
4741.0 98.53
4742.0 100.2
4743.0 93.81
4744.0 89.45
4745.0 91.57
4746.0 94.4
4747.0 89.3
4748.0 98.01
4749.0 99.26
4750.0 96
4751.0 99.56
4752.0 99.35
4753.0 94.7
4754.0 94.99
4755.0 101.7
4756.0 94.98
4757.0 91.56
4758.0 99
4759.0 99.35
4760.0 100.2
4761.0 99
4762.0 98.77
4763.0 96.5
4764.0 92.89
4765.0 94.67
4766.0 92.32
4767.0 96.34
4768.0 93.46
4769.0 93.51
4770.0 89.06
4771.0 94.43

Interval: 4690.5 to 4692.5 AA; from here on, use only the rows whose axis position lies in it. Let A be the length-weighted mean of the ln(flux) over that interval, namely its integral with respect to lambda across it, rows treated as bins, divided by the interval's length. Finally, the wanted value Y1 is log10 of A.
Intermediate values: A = 4.54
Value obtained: 0.657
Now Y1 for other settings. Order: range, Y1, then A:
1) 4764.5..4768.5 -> 0.658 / 4.55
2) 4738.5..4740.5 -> 0.661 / 4.58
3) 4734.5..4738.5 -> 0.659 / 4.56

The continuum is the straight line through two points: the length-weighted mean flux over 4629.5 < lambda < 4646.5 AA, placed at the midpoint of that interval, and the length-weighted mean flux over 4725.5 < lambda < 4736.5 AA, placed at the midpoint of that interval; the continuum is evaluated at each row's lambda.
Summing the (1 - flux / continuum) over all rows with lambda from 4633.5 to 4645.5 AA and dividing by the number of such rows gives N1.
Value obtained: -0.009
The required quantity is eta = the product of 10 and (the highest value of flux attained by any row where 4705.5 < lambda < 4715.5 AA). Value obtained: 1060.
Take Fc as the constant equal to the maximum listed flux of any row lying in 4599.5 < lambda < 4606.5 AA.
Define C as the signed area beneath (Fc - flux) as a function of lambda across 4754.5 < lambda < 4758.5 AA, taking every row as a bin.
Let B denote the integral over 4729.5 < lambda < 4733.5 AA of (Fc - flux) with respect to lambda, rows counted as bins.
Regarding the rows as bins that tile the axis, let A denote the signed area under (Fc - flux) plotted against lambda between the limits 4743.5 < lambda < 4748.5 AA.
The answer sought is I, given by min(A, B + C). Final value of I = 32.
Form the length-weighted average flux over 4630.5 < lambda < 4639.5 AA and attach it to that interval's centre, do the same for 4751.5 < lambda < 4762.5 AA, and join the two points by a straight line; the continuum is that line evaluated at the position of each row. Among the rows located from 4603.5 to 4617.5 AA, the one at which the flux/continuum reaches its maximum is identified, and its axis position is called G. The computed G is 4610.0 AA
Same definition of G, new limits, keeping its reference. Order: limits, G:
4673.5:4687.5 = 4677.0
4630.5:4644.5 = 4634.0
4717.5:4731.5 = 4724.0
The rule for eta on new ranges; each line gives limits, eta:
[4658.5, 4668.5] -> 1008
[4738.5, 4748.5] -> 1002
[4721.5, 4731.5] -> 996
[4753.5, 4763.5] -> 1017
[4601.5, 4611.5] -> 1048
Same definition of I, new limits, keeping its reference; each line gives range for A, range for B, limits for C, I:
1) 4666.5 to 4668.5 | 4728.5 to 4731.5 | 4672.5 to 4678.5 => 23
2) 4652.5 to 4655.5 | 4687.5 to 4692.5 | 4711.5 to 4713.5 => 7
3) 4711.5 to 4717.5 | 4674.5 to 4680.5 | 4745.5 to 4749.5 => 8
